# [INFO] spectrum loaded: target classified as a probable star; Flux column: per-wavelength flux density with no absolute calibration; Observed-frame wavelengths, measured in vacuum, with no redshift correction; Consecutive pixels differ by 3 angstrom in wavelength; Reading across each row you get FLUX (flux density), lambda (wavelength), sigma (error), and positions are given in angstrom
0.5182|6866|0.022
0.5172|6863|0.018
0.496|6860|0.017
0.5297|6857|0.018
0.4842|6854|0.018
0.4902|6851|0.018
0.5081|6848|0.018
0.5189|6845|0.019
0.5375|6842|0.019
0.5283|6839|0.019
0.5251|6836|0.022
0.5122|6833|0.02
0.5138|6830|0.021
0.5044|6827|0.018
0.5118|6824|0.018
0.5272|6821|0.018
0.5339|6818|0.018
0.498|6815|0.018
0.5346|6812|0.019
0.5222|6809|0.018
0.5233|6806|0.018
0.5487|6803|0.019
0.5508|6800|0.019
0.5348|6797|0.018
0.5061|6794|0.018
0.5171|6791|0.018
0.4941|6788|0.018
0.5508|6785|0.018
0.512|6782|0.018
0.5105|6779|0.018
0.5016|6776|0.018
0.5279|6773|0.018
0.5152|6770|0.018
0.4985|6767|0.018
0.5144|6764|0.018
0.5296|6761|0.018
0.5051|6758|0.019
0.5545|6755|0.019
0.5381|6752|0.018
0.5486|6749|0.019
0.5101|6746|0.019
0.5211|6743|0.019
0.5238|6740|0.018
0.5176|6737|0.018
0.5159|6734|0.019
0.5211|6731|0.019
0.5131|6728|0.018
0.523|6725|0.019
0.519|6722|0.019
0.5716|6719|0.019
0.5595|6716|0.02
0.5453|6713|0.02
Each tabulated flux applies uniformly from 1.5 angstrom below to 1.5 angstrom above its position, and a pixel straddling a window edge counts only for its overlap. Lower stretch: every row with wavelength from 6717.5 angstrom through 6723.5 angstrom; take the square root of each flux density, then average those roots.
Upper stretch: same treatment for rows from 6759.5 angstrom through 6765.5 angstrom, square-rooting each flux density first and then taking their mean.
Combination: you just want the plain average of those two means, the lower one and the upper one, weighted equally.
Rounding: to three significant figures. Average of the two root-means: 0.730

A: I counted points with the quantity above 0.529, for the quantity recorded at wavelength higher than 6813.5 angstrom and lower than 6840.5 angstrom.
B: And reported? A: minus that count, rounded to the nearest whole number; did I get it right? -1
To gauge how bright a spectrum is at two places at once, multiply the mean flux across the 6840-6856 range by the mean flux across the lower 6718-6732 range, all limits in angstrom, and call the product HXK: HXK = 0.269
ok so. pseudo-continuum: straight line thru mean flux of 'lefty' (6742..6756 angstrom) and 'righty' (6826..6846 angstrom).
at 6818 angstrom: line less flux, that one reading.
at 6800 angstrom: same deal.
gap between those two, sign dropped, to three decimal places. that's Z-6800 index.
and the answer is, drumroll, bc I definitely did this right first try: 0.014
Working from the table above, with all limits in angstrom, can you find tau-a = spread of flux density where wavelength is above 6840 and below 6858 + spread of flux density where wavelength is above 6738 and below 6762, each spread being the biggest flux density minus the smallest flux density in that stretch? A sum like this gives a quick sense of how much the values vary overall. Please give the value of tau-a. 0.103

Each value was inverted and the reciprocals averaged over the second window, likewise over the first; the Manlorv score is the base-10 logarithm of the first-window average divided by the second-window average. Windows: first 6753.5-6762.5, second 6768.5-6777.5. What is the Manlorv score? -0.012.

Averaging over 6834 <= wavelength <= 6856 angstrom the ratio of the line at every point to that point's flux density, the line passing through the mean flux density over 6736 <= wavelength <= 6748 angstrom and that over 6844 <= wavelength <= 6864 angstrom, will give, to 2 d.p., 0.99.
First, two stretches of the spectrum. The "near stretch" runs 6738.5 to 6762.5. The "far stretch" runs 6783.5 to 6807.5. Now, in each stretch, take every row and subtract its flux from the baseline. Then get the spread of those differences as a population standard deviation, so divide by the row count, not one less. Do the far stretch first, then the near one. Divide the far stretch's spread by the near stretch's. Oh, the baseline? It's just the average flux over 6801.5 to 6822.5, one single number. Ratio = 1.2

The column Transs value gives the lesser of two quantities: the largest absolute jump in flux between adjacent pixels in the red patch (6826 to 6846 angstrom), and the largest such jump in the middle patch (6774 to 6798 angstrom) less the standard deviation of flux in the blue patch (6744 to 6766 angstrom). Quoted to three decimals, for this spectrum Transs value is 0.019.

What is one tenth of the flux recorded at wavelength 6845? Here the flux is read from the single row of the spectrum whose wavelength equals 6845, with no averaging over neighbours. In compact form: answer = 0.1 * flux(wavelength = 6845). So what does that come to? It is 0.0519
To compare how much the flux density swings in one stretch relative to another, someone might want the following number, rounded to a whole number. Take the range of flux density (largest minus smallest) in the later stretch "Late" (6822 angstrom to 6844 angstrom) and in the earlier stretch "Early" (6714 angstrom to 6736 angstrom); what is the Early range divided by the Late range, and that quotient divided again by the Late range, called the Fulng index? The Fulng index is 53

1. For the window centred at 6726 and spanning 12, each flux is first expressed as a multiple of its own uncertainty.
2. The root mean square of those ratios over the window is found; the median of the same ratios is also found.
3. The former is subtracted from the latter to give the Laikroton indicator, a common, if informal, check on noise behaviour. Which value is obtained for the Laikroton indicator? -0.22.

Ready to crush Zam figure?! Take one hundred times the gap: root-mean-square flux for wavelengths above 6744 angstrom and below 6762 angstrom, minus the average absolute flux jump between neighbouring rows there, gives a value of 50.3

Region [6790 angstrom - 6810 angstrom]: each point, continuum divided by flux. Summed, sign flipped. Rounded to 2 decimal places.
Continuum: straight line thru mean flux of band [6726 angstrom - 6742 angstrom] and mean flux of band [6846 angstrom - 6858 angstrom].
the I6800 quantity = -6.75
